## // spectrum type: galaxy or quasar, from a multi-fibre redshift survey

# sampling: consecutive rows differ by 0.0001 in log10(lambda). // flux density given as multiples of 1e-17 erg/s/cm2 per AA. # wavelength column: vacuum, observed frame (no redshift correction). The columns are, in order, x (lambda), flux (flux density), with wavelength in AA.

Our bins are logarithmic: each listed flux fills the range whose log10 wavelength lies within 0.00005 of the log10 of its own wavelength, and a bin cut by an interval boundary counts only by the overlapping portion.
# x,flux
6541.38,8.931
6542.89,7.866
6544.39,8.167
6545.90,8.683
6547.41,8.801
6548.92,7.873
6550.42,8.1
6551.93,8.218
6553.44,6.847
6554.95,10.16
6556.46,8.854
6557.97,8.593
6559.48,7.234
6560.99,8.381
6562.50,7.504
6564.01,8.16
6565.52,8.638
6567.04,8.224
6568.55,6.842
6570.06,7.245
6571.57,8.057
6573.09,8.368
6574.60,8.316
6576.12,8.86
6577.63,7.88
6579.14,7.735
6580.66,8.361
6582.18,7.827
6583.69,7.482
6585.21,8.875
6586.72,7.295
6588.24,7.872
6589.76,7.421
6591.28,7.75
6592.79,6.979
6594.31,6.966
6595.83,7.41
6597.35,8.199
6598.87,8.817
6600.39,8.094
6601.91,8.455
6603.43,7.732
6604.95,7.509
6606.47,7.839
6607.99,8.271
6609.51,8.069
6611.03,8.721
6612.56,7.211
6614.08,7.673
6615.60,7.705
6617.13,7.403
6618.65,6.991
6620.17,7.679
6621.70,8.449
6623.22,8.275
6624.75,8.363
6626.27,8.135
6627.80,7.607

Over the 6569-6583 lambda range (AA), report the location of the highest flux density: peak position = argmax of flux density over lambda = 6576.12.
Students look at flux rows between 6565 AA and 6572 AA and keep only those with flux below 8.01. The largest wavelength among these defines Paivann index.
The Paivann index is 6570.06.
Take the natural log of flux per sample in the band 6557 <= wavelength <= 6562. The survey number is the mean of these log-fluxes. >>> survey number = 2.09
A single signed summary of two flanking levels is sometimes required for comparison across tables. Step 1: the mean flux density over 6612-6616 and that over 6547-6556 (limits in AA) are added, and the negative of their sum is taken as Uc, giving -15.9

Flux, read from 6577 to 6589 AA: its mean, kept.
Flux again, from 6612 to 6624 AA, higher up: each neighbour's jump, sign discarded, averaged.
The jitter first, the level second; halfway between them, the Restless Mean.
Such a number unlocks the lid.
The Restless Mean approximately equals 4.16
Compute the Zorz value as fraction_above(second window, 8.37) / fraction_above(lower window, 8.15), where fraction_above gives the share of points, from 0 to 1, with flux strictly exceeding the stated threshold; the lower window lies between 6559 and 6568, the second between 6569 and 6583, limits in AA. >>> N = 0.17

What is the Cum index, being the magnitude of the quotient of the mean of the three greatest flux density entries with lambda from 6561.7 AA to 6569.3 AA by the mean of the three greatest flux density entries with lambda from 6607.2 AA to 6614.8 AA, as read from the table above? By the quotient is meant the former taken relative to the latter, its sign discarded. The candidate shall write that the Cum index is 1.00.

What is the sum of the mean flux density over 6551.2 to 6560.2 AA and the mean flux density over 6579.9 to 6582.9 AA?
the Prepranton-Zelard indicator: 16.4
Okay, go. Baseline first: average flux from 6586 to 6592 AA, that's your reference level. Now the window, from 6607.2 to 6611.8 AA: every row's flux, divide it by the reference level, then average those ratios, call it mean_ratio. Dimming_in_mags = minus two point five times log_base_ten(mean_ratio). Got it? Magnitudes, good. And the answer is -0.105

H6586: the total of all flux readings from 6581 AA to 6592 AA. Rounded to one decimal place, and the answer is 54.5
